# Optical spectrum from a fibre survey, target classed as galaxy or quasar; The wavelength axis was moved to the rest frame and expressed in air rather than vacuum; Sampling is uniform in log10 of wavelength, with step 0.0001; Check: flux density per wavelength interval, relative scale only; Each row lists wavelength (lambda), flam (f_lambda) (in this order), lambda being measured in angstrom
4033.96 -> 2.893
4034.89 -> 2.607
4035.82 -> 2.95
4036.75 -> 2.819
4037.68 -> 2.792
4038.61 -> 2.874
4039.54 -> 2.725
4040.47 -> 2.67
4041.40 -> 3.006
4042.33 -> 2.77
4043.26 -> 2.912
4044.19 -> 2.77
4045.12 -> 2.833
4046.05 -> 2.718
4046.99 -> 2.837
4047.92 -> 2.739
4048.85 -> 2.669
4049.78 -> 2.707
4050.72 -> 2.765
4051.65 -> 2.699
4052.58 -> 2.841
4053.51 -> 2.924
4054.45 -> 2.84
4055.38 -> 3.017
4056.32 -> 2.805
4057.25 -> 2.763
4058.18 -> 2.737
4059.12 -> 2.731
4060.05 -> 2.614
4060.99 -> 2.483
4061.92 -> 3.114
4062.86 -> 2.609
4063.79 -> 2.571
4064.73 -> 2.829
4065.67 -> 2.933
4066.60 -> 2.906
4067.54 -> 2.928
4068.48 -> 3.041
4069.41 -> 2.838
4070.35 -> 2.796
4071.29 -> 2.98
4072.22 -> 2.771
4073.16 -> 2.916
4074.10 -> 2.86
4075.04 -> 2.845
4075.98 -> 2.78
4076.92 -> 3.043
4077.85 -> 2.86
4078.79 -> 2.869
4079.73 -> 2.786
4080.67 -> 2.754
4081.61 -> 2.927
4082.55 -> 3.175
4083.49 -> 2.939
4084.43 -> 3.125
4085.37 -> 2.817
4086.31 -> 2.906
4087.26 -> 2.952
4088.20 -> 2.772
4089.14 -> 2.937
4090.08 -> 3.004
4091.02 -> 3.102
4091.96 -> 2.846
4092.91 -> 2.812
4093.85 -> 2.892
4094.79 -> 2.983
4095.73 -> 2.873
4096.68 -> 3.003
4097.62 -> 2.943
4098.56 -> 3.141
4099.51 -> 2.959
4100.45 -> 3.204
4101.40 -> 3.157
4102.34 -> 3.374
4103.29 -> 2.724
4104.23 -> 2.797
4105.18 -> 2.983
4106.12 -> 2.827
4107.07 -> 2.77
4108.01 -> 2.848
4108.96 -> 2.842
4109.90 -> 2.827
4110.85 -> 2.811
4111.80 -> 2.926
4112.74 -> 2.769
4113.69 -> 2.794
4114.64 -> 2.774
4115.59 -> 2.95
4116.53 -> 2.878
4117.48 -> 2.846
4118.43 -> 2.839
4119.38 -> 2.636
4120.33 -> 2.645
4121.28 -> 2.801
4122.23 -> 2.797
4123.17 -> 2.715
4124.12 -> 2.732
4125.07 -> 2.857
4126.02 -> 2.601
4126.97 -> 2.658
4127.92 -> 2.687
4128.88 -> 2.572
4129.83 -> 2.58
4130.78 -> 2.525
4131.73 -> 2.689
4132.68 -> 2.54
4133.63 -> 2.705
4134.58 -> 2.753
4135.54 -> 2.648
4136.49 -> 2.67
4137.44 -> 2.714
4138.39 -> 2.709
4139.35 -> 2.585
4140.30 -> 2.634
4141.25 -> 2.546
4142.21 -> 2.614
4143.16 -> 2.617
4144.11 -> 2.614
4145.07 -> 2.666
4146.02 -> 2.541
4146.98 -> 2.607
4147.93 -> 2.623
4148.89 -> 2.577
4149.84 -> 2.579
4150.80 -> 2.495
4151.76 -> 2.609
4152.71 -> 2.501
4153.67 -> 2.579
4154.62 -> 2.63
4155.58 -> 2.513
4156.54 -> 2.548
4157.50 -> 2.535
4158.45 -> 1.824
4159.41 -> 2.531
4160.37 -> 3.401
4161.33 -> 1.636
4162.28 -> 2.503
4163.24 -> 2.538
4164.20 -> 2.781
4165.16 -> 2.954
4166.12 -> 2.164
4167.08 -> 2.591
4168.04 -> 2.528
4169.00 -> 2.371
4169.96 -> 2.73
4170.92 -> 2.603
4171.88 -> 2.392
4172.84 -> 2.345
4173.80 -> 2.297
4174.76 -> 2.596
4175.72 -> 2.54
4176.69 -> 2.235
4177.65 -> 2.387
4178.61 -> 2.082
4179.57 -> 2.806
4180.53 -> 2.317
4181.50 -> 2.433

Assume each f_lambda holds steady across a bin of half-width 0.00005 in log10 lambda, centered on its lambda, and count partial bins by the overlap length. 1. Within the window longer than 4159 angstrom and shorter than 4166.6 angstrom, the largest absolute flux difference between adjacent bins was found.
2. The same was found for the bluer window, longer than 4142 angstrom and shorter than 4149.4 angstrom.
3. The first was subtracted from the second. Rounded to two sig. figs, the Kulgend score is -1.6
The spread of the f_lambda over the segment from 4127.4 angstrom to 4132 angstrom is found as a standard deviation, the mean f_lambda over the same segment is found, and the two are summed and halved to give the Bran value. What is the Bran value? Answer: 1.34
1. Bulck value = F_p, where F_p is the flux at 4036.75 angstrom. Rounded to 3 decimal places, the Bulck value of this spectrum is 2.819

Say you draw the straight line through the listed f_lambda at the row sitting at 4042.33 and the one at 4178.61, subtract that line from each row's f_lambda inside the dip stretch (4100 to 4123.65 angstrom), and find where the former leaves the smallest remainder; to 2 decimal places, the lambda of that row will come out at 4119.38 angstrom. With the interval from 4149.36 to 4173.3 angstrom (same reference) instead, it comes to 4161.33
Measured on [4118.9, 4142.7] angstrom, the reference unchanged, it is 4130.78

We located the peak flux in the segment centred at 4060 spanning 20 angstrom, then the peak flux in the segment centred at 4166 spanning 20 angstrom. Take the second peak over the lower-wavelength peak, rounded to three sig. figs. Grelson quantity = 1.09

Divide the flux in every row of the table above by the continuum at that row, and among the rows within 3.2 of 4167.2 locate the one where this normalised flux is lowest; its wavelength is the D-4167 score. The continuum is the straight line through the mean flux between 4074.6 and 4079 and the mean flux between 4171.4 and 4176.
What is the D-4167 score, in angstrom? 4166.12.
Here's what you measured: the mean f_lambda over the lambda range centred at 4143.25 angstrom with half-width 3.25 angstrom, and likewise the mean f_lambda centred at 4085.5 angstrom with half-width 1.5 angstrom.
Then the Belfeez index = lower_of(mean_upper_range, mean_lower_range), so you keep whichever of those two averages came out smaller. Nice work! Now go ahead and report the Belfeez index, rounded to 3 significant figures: 2.60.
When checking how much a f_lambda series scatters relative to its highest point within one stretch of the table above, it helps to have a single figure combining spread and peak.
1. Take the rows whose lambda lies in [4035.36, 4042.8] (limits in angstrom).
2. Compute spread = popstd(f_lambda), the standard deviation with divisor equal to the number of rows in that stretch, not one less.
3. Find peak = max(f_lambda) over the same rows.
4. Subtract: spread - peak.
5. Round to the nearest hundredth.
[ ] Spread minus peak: -2.90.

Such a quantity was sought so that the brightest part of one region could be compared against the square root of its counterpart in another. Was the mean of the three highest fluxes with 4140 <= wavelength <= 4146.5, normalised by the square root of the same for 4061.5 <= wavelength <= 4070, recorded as 1.52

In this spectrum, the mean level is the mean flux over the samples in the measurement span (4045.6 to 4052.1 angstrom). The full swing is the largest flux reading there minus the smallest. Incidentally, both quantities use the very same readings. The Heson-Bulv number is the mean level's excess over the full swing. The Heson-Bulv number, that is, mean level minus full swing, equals 2.6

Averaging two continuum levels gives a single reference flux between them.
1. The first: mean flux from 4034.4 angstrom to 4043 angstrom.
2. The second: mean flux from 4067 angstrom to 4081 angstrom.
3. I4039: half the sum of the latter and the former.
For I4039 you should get 2.84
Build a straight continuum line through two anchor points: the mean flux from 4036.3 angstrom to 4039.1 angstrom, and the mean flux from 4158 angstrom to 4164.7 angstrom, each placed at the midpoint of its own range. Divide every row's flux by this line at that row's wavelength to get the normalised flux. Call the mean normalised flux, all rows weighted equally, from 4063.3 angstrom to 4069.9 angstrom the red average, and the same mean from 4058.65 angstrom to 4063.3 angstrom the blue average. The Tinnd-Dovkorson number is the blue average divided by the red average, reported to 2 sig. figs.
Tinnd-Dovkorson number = 0.94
